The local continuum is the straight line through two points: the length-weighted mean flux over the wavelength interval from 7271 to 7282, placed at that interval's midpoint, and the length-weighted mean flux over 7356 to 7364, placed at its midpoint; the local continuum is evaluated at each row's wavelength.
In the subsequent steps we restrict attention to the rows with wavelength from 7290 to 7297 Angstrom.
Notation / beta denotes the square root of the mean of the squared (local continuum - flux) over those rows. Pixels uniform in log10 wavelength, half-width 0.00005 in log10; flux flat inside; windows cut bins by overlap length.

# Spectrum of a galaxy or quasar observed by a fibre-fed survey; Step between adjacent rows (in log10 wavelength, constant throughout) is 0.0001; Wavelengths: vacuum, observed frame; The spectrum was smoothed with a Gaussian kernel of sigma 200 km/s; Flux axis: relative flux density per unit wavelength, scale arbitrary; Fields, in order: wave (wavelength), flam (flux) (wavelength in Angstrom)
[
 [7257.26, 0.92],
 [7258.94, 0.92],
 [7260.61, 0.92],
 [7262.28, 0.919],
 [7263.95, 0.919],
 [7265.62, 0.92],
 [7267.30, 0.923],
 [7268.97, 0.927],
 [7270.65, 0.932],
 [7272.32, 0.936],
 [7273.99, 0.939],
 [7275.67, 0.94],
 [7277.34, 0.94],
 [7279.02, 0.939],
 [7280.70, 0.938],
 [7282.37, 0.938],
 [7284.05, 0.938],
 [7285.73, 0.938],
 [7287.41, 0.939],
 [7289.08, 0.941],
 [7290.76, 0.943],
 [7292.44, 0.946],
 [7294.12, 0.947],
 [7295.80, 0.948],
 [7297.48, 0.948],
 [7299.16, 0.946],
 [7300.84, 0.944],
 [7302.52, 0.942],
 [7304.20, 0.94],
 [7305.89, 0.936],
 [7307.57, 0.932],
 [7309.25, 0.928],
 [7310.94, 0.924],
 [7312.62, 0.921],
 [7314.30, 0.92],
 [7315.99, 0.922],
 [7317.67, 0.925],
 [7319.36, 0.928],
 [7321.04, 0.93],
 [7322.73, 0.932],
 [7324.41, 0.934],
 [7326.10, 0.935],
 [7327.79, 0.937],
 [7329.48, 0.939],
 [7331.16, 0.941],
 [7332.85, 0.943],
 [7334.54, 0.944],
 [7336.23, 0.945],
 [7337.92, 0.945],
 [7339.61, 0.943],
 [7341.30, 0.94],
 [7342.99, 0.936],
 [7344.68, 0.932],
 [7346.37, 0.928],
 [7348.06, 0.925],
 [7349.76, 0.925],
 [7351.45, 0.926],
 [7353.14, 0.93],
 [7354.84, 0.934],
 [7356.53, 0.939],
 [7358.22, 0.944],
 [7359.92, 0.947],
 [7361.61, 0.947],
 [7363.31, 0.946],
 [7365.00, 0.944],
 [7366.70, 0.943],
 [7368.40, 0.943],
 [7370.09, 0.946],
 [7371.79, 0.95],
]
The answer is 0.006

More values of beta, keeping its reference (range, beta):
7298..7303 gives 0.004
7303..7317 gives 0.015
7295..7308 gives 0.006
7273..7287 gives 0.001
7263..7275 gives 0.013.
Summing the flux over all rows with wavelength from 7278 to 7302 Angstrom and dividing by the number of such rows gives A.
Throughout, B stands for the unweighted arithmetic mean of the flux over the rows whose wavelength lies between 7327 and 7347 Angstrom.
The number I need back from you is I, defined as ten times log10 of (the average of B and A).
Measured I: -0.26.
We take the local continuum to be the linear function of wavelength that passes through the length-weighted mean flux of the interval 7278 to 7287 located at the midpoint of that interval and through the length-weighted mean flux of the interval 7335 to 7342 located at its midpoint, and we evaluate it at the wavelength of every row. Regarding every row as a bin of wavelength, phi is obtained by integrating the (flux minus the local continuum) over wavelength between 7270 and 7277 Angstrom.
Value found 0.005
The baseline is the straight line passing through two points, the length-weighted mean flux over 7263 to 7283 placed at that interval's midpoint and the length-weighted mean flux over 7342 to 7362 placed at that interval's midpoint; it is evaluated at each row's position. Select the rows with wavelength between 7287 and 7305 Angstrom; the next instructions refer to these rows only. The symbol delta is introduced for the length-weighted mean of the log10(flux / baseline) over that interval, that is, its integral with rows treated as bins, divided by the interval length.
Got 0.0051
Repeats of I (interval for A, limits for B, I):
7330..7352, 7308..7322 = -0.31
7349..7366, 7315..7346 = -0.28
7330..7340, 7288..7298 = -0.25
